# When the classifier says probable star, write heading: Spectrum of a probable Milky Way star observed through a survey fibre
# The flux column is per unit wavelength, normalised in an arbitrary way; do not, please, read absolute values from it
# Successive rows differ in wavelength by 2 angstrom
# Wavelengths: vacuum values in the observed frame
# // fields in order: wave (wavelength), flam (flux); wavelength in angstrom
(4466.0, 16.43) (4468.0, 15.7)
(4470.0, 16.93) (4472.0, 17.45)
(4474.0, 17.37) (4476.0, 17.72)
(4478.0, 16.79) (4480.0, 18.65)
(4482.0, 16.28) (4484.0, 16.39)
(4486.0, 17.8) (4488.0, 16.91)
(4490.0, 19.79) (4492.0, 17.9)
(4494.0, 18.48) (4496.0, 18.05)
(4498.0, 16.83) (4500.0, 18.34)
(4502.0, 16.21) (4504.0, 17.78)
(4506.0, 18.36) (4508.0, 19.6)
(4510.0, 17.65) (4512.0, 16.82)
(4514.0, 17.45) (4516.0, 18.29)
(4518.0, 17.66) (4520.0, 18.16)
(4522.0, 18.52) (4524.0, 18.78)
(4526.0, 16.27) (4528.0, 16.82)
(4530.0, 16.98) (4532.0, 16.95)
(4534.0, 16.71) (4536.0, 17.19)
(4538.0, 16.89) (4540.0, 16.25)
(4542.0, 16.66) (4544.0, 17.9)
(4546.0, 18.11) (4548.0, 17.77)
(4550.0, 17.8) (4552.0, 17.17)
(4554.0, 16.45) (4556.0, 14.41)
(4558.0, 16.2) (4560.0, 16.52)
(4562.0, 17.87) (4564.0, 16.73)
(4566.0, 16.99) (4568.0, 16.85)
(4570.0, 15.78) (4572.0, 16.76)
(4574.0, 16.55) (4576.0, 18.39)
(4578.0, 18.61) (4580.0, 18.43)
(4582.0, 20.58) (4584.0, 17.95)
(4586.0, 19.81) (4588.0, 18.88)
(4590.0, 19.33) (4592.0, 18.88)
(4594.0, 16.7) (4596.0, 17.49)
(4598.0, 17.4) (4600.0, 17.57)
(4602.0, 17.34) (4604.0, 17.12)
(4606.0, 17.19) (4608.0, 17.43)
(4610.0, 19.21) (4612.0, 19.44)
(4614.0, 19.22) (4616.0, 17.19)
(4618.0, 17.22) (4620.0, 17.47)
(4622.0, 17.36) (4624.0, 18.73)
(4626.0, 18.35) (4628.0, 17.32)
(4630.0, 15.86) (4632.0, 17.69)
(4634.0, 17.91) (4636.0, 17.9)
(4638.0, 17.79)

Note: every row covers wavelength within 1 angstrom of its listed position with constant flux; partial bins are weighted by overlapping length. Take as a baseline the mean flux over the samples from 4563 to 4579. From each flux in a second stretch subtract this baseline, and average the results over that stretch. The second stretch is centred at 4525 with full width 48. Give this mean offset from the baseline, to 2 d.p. 0.41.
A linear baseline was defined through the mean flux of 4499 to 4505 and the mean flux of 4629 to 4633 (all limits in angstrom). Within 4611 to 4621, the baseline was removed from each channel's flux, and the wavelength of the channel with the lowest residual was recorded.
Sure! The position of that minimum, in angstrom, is 4616.0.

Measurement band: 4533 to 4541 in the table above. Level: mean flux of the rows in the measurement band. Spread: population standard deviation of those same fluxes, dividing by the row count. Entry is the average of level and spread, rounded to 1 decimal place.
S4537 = 8.6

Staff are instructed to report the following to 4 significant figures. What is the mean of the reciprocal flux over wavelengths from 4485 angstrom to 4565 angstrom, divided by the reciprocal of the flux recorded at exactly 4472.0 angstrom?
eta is 1.005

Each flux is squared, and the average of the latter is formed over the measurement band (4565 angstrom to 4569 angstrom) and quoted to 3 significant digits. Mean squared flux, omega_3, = 286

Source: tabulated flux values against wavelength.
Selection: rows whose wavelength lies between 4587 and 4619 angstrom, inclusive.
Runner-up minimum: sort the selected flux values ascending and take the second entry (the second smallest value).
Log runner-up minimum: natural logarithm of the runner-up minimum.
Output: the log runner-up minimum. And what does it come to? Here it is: 2.84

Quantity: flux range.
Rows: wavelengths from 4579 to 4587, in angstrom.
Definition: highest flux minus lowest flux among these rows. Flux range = 2.6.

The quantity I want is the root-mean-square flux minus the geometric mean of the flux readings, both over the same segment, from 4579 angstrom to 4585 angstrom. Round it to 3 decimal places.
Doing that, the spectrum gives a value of 0.068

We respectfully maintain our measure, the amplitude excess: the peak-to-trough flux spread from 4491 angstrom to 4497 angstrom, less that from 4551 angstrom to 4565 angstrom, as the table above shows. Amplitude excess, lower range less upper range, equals -2.9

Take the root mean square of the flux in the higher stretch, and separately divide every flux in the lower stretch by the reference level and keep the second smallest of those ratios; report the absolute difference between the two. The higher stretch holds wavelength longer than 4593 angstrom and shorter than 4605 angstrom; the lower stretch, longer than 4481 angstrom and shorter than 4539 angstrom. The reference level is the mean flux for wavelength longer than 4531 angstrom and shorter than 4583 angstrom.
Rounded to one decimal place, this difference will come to 16.3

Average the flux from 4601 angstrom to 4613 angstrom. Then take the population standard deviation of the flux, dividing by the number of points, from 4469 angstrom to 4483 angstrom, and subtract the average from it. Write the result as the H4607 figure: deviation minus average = -17.3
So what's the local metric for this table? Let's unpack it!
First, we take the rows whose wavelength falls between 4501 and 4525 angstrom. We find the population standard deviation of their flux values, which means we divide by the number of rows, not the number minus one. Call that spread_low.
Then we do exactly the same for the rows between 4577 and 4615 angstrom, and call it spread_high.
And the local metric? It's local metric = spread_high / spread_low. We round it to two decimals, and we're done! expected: 1.23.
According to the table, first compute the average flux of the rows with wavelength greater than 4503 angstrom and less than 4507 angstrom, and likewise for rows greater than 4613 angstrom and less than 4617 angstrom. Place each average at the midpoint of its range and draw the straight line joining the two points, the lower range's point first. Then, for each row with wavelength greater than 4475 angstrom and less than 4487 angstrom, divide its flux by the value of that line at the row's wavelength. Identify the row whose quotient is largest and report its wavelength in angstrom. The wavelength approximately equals 4480.0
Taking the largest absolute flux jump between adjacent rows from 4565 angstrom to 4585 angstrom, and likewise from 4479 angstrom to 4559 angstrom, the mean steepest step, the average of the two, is 2.8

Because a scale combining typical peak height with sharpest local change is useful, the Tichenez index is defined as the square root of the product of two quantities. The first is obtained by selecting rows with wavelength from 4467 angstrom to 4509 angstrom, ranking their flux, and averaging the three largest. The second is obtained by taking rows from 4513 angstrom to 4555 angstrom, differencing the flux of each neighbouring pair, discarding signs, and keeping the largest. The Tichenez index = 6.97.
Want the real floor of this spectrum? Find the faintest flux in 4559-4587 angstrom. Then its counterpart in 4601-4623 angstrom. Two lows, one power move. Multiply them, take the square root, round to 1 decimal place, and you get 16.4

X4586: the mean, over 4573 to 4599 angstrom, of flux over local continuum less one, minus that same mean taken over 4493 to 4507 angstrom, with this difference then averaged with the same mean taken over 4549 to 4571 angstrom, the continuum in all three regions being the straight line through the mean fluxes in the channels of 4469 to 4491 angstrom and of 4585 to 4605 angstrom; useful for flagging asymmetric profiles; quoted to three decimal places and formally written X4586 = -0.029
